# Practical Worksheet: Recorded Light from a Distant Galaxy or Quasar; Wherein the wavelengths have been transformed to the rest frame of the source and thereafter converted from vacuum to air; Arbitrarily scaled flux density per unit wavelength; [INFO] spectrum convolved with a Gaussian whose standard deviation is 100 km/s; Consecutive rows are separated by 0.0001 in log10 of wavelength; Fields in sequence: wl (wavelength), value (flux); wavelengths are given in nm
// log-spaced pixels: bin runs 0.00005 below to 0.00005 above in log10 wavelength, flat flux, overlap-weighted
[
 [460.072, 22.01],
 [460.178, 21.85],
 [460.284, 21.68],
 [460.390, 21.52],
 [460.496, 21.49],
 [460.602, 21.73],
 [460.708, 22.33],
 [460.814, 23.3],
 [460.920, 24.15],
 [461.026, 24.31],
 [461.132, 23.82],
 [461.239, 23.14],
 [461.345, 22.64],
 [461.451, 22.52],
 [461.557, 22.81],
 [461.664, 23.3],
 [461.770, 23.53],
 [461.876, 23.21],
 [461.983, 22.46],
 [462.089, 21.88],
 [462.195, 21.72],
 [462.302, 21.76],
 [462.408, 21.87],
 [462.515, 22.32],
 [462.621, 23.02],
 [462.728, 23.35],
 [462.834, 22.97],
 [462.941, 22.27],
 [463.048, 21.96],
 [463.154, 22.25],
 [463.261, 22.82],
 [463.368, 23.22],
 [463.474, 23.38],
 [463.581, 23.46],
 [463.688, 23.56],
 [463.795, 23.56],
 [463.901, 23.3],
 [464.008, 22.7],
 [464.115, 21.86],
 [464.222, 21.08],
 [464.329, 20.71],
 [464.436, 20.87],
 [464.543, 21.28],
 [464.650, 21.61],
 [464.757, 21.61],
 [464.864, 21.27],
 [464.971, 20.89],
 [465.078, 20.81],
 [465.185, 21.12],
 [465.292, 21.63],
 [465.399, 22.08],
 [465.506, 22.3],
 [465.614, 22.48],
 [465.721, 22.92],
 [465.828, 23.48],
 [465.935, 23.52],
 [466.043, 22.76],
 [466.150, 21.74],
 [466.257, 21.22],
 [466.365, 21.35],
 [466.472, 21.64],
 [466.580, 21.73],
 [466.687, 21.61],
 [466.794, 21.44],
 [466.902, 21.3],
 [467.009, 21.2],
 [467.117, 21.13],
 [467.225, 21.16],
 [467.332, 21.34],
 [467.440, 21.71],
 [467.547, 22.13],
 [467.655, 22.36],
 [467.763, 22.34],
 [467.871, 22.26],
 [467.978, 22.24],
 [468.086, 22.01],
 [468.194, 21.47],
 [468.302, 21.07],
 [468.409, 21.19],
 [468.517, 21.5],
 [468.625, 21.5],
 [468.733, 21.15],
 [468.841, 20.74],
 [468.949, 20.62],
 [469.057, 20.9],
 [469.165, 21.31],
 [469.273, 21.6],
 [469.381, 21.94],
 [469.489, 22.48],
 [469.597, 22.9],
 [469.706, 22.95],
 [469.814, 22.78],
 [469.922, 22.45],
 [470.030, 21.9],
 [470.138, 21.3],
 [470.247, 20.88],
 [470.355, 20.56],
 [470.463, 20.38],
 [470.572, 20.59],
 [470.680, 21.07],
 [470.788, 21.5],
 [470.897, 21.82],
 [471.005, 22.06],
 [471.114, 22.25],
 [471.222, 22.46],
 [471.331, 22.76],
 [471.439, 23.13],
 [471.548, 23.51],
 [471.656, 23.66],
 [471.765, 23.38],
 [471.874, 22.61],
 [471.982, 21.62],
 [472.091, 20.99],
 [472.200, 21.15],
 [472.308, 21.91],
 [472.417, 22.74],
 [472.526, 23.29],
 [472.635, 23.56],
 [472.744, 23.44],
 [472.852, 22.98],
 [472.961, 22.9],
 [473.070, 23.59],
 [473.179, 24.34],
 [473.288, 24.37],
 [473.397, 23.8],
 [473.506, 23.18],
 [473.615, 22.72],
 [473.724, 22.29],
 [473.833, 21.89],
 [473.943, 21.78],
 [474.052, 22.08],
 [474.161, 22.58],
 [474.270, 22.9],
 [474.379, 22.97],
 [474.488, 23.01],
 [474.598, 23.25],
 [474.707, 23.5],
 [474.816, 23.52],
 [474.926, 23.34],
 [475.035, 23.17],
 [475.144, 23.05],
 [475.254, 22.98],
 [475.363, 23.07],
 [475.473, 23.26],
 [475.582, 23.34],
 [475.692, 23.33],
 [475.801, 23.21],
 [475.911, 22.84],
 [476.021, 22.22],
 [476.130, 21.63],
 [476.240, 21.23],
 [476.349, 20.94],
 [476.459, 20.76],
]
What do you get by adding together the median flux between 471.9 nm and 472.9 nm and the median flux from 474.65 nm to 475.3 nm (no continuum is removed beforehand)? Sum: 46.0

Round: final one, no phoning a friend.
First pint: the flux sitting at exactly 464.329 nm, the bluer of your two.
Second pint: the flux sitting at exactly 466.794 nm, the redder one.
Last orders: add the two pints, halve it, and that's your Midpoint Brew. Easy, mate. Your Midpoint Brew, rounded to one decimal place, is 21.1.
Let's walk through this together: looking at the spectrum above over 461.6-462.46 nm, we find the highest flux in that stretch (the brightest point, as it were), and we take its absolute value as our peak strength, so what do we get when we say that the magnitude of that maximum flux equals 23.5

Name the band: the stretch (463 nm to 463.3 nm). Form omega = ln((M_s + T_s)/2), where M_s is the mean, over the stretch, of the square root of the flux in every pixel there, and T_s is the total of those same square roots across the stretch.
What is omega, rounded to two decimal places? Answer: 2.25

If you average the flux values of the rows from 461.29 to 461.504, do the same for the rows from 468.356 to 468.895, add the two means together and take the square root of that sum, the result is 6.62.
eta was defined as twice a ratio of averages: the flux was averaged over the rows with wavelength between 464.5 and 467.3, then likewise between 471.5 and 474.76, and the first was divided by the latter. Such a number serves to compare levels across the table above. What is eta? 1.90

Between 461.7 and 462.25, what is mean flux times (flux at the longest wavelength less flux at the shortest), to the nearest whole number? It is -41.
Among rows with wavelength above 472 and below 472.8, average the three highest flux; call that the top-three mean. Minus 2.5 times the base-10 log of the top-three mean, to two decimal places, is -3.42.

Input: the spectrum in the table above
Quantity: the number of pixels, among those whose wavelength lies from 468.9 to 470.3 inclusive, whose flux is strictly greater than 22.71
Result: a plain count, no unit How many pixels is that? 3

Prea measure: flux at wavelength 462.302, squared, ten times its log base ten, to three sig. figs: 26.8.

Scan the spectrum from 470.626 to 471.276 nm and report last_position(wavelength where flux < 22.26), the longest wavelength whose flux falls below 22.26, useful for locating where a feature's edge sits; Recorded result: 471.114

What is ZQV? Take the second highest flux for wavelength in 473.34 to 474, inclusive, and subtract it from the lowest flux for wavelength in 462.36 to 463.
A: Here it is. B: -1.3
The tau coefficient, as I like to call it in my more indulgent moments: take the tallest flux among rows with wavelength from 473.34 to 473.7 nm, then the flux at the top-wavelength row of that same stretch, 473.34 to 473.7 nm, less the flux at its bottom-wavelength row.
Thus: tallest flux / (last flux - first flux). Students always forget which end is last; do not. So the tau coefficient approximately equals -22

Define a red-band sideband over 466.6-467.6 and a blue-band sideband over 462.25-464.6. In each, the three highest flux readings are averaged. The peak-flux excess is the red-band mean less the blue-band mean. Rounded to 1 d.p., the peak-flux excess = -1.7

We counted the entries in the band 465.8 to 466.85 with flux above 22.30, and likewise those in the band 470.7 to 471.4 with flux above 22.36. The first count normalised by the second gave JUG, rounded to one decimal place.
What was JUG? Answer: 1.5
